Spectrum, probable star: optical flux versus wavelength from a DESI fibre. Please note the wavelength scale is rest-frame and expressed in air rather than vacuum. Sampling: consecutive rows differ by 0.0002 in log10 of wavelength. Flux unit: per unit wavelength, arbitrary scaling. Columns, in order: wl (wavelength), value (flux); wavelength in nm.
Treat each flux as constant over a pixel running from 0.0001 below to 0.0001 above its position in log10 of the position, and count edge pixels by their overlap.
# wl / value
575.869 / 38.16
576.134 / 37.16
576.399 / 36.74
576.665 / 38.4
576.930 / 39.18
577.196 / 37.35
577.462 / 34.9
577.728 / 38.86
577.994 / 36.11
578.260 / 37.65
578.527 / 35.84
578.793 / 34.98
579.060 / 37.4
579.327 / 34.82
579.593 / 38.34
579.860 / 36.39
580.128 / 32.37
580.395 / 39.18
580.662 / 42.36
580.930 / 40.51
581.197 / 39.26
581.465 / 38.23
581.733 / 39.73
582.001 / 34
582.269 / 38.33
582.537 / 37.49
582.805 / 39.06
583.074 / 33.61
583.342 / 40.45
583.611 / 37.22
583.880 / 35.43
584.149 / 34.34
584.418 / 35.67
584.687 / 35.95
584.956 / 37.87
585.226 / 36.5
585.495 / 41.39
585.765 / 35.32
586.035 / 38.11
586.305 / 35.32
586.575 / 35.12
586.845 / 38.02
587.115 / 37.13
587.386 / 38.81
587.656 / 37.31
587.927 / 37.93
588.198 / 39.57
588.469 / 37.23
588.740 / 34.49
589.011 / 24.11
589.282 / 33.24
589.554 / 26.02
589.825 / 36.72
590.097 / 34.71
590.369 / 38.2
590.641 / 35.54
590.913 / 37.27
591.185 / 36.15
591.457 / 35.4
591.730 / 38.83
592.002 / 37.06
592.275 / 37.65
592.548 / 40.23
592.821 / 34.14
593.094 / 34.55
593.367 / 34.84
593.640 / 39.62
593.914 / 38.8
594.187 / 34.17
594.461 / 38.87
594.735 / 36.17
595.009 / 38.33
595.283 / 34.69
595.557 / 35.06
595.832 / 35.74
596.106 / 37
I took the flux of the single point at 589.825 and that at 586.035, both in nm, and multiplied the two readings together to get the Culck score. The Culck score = 1399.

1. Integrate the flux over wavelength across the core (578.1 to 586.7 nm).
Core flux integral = 319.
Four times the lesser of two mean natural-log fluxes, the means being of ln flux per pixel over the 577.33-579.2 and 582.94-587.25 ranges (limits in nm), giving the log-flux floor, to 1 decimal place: 14.4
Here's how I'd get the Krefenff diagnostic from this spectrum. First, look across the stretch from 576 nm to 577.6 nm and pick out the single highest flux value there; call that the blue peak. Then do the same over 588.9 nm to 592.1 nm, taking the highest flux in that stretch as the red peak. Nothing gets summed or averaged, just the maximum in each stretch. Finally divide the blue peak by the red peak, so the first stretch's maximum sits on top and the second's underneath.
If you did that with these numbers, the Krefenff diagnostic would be 1.01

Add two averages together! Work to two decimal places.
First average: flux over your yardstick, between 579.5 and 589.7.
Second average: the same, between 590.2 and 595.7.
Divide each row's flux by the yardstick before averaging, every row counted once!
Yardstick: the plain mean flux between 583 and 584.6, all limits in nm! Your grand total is 2.03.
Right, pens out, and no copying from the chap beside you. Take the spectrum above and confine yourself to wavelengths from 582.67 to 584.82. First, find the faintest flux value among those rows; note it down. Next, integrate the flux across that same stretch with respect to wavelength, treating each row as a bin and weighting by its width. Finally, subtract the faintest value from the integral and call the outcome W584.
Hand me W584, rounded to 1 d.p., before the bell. 44.8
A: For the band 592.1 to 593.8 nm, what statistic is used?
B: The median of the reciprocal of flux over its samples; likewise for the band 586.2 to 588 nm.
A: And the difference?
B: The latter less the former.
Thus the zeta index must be -0.0008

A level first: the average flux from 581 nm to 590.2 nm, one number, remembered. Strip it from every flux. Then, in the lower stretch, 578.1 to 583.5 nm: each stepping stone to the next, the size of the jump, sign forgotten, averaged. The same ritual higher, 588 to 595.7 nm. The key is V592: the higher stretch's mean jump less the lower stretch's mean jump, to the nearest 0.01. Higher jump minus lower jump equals 0.42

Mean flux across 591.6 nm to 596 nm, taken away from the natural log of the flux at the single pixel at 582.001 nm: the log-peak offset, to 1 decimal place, -33.3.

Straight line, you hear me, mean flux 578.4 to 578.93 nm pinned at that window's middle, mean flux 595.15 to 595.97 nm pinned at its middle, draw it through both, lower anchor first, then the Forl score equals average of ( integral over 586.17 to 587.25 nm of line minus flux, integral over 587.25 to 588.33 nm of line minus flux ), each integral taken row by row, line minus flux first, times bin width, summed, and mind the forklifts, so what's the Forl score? -2.3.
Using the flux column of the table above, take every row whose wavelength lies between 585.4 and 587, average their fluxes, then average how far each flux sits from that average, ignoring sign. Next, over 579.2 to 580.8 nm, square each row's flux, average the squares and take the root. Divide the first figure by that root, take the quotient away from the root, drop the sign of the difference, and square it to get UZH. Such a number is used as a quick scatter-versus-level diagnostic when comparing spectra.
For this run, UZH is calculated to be 1393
